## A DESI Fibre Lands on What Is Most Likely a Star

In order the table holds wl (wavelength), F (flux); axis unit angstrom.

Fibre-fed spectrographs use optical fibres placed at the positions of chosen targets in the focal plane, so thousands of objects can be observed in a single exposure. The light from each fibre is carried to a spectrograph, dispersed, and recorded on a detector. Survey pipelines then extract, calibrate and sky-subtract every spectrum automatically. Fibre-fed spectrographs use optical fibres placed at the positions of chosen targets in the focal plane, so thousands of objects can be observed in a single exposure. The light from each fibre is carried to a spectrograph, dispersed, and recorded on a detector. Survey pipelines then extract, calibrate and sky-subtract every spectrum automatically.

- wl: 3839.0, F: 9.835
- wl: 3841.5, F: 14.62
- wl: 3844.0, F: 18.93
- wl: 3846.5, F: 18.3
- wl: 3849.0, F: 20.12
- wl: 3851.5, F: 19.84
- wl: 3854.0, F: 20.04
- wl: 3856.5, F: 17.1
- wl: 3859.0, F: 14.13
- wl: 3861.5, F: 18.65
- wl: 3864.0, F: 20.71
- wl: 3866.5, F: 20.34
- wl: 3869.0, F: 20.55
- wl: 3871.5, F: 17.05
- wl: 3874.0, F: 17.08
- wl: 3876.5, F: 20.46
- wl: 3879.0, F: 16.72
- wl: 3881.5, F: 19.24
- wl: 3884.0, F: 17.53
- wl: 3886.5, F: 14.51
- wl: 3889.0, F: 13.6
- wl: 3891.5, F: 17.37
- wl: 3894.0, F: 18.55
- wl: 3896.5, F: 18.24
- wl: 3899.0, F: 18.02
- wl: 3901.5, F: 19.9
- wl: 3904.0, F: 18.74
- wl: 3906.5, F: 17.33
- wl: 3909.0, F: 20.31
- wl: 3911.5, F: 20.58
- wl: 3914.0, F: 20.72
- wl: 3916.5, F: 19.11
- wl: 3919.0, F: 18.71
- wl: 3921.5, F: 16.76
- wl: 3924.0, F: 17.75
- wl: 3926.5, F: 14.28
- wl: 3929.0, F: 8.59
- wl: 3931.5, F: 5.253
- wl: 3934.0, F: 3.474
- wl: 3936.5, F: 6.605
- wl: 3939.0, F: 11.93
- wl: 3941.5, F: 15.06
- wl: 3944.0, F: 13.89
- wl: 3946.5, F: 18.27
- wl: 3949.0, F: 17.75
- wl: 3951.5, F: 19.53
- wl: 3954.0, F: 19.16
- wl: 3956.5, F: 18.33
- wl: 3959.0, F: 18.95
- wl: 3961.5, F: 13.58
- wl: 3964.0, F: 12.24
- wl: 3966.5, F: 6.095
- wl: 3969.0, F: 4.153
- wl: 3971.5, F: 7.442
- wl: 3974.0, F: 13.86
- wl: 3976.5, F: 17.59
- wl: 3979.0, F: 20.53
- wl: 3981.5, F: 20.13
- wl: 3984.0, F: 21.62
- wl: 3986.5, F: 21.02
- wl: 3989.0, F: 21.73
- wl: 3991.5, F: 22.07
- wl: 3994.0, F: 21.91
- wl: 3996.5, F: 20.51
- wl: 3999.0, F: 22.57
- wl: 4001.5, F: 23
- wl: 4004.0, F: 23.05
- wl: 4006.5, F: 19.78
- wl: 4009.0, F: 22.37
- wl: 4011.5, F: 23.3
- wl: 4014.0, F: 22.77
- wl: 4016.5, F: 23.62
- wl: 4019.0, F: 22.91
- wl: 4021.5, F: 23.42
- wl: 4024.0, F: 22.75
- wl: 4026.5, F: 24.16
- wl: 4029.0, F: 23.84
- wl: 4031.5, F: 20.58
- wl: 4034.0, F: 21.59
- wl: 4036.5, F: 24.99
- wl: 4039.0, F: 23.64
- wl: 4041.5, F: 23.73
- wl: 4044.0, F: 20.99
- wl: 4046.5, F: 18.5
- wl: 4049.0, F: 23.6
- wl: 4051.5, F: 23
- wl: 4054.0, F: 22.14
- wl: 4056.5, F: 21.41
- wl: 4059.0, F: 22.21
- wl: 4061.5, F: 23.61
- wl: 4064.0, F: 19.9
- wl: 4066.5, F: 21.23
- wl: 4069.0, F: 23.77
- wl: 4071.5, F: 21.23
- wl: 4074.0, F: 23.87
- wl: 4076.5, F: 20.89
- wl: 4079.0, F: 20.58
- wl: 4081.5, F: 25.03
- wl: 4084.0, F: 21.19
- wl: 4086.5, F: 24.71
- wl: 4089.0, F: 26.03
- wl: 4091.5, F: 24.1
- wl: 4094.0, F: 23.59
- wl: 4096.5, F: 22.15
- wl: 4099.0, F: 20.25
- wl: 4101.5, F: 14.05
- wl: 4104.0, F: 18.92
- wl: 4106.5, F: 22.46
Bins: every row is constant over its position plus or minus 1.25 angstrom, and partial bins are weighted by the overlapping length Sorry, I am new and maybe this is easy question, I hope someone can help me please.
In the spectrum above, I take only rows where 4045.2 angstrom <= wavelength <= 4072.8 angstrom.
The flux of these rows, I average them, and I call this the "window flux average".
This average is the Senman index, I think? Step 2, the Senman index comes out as 21.9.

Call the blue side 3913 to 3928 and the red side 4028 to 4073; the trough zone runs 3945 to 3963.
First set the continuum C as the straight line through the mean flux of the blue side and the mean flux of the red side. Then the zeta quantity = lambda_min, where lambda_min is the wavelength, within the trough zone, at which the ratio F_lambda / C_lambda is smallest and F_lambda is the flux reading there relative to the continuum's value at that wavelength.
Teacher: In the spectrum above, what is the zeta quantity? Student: 3961.5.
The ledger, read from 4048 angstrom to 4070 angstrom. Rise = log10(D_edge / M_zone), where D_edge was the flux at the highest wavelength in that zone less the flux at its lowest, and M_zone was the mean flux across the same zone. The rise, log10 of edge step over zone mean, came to -2.12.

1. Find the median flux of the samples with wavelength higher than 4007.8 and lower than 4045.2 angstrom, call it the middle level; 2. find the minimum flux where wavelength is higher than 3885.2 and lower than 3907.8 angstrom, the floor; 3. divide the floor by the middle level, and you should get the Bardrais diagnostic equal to 0.6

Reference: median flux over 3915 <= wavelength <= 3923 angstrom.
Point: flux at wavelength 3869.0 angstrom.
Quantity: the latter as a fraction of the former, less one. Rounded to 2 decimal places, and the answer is 0.10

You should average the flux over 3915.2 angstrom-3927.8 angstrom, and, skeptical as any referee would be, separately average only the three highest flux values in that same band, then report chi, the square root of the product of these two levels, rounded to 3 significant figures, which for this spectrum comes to 17.9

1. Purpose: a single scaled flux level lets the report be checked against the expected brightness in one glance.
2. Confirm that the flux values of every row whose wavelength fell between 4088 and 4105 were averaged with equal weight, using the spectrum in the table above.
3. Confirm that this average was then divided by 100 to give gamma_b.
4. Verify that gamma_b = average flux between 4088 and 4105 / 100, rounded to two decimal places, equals 0.21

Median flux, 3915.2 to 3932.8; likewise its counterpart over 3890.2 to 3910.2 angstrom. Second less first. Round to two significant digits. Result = 1.6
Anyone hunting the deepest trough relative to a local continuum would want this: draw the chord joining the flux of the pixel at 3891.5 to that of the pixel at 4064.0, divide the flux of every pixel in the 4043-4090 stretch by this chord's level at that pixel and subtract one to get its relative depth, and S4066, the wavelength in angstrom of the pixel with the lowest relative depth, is 4046.5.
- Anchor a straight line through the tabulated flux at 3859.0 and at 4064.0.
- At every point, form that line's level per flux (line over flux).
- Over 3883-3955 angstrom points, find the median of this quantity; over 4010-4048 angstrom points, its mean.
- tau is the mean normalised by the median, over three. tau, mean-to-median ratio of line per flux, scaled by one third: 0.31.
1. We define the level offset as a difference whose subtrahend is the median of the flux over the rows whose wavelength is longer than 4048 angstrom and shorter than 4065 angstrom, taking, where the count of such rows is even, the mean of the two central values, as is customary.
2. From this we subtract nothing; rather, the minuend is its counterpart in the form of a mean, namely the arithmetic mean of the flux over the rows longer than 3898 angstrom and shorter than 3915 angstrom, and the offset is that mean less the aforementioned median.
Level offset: -2.8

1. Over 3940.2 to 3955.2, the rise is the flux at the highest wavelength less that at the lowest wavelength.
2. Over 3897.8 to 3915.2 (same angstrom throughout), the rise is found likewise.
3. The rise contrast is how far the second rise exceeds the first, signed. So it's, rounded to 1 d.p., -1.4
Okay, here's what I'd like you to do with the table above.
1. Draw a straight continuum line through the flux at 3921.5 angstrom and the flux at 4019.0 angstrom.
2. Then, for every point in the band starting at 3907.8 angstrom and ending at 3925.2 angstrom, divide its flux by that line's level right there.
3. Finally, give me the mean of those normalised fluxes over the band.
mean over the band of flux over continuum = 1.2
